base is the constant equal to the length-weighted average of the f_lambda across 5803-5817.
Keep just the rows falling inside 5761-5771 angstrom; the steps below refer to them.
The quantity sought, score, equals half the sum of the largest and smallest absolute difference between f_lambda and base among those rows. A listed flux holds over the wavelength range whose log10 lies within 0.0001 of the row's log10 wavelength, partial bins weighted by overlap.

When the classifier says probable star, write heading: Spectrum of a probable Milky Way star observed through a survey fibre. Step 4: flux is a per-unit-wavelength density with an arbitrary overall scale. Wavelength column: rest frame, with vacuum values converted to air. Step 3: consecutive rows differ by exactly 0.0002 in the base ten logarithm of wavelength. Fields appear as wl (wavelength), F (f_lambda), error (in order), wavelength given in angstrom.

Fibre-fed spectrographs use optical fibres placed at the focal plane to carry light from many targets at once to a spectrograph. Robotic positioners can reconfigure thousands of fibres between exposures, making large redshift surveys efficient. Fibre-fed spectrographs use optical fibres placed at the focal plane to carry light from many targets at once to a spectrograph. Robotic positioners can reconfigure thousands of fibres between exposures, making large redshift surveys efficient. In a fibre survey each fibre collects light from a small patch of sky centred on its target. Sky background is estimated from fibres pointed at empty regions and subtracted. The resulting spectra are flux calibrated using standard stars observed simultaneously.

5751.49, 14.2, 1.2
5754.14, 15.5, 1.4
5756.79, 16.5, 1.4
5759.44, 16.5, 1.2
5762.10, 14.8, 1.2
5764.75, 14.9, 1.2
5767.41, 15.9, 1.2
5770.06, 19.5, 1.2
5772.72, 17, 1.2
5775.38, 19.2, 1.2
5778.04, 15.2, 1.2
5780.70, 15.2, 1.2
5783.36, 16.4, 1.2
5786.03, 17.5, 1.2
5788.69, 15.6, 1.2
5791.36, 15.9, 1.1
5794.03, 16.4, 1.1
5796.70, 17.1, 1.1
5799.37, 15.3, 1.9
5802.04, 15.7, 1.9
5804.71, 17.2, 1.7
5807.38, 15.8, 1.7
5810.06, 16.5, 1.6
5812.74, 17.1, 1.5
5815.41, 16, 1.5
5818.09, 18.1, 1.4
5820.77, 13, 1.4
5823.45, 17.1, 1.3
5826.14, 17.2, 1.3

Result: 1.8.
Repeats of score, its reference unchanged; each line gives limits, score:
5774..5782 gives 2.0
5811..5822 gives 2.0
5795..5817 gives 0.6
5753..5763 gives 0.9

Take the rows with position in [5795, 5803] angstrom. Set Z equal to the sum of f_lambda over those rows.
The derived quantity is 48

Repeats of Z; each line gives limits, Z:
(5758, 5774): 99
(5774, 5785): 66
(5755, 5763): 48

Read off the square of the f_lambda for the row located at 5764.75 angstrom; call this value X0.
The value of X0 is 222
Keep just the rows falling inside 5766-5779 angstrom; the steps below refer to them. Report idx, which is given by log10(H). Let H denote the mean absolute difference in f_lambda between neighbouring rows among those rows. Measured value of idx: 0.488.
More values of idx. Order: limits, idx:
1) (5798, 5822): 0.207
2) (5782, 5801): 0.021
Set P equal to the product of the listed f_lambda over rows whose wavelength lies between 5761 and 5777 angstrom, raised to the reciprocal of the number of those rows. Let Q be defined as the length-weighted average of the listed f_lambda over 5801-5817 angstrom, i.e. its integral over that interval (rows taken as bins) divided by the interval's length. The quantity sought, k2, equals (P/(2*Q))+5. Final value 5.51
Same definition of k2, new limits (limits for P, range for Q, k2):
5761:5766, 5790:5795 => 5.46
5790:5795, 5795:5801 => 5.50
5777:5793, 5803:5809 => 5.48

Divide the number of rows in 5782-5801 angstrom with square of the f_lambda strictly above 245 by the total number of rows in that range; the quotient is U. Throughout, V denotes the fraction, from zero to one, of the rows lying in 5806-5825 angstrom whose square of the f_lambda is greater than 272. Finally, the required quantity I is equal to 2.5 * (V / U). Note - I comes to 2.0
